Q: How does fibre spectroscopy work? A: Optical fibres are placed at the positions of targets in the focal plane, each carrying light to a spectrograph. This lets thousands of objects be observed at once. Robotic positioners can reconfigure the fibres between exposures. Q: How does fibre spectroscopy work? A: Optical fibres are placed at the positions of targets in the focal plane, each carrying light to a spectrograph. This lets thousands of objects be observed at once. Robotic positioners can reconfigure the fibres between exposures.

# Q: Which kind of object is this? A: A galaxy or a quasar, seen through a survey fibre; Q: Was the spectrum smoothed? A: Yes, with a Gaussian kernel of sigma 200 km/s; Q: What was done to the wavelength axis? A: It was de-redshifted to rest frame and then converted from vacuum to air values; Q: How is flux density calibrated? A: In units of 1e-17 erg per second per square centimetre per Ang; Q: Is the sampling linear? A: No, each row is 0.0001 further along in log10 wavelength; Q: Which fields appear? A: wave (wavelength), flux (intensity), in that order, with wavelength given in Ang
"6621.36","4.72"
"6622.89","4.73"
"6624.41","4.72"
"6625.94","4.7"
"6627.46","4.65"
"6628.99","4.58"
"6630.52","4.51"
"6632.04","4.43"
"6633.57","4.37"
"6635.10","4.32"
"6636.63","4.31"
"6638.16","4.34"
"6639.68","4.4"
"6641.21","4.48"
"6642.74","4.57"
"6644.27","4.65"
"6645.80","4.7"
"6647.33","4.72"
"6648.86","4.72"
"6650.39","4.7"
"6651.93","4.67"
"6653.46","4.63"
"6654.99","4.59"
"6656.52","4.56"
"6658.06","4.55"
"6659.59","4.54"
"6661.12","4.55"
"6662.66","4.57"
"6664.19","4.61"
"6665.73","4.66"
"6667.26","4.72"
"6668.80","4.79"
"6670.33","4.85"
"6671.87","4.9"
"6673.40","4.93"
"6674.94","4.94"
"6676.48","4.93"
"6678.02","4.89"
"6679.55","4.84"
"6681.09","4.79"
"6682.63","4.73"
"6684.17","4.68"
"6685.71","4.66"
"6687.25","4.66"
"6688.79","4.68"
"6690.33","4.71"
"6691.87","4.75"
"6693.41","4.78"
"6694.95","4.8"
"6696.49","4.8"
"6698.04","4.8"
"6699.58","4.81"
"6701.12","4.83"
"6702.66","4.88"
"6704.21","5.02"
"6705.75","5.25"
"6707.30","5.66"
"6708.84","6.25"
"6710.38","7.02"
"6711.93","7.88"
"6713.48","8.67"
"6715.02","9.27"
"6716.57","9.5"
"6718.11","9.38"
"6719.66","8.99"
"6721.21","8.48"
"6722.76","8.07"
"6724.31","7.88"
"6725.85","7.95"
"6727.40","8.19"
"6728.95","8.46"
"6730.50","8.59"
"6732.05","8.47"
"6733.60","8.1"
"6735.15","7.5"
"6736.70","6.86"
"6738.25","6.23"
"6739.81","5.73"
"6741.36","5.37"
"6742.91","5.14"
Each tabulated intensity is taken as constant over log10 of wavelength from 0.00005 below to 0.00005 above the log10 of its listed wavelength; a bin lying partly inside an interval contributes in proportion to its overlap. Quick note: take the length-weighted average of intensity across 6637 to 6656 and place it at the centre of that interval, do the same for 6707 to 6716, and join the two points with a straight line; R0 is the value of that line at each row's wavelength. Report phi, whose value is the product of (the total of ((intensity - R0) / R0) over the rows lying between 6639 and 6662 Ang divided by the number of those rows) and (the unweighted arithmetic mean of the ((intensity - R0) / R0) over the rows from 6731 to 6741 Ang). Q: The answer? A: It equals 0.006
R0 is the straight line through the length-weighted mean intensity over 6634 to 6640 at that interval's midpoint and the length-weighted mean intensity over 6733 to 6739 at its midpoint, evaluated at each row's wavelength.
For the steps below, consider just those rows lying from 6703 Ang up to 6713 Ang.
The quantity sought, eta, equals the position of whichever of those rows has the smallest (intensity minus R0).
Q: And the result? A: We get 6704.21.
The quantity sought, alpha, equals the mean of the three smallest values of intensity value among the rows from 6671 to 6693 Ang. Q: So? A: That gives 4.67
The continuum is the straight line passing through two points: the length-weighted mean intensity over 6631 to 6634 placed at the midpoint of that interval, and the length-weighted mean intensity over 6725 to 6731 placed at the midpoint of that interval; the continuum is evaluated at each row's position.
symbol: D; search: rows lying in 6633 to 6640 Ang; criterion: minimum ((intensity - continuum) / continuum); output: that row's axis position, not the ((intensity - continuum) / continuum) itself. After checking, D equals 6638.16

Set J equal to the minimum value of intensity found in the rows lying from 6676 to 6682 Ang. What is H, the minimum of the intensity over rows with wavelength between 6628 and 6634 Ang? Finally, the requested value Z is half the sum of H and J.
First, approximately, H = 4.37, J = 4.79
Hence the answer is 4.58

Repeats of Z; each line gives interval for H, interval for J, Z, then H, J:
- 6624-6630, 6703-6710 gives 4.80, 4.58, 5.02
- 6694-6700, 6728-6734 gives 6.45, 4.8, 8.1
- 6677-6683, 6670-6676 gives 4.79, 4.73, 4.85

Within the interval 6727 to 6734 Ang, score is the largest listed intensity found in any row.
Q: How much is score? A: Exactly 8.59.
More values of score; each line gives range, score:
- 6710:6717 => 9.5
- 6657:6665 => 4.61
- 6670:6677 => 4.94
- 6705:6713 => 7.88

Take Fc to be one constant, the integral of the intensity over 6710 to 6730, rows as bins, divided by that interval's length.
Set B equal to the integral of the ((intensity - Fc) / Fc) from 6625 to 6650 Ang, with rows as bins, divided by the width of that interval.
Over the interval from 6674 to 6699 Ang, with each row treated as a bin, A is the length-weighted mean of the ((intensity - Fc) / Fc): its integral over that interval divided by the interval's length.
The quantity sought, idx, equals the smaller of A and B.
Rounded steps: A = -0.44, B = -0.465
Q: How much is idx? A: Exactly -0.465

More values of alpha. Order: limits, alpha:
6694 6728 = 4.80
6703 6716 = 5.31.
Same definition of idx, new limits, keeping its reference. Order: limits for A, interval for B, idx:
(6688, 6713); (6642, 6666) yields -0.454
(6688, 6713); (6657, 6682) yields -0.439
